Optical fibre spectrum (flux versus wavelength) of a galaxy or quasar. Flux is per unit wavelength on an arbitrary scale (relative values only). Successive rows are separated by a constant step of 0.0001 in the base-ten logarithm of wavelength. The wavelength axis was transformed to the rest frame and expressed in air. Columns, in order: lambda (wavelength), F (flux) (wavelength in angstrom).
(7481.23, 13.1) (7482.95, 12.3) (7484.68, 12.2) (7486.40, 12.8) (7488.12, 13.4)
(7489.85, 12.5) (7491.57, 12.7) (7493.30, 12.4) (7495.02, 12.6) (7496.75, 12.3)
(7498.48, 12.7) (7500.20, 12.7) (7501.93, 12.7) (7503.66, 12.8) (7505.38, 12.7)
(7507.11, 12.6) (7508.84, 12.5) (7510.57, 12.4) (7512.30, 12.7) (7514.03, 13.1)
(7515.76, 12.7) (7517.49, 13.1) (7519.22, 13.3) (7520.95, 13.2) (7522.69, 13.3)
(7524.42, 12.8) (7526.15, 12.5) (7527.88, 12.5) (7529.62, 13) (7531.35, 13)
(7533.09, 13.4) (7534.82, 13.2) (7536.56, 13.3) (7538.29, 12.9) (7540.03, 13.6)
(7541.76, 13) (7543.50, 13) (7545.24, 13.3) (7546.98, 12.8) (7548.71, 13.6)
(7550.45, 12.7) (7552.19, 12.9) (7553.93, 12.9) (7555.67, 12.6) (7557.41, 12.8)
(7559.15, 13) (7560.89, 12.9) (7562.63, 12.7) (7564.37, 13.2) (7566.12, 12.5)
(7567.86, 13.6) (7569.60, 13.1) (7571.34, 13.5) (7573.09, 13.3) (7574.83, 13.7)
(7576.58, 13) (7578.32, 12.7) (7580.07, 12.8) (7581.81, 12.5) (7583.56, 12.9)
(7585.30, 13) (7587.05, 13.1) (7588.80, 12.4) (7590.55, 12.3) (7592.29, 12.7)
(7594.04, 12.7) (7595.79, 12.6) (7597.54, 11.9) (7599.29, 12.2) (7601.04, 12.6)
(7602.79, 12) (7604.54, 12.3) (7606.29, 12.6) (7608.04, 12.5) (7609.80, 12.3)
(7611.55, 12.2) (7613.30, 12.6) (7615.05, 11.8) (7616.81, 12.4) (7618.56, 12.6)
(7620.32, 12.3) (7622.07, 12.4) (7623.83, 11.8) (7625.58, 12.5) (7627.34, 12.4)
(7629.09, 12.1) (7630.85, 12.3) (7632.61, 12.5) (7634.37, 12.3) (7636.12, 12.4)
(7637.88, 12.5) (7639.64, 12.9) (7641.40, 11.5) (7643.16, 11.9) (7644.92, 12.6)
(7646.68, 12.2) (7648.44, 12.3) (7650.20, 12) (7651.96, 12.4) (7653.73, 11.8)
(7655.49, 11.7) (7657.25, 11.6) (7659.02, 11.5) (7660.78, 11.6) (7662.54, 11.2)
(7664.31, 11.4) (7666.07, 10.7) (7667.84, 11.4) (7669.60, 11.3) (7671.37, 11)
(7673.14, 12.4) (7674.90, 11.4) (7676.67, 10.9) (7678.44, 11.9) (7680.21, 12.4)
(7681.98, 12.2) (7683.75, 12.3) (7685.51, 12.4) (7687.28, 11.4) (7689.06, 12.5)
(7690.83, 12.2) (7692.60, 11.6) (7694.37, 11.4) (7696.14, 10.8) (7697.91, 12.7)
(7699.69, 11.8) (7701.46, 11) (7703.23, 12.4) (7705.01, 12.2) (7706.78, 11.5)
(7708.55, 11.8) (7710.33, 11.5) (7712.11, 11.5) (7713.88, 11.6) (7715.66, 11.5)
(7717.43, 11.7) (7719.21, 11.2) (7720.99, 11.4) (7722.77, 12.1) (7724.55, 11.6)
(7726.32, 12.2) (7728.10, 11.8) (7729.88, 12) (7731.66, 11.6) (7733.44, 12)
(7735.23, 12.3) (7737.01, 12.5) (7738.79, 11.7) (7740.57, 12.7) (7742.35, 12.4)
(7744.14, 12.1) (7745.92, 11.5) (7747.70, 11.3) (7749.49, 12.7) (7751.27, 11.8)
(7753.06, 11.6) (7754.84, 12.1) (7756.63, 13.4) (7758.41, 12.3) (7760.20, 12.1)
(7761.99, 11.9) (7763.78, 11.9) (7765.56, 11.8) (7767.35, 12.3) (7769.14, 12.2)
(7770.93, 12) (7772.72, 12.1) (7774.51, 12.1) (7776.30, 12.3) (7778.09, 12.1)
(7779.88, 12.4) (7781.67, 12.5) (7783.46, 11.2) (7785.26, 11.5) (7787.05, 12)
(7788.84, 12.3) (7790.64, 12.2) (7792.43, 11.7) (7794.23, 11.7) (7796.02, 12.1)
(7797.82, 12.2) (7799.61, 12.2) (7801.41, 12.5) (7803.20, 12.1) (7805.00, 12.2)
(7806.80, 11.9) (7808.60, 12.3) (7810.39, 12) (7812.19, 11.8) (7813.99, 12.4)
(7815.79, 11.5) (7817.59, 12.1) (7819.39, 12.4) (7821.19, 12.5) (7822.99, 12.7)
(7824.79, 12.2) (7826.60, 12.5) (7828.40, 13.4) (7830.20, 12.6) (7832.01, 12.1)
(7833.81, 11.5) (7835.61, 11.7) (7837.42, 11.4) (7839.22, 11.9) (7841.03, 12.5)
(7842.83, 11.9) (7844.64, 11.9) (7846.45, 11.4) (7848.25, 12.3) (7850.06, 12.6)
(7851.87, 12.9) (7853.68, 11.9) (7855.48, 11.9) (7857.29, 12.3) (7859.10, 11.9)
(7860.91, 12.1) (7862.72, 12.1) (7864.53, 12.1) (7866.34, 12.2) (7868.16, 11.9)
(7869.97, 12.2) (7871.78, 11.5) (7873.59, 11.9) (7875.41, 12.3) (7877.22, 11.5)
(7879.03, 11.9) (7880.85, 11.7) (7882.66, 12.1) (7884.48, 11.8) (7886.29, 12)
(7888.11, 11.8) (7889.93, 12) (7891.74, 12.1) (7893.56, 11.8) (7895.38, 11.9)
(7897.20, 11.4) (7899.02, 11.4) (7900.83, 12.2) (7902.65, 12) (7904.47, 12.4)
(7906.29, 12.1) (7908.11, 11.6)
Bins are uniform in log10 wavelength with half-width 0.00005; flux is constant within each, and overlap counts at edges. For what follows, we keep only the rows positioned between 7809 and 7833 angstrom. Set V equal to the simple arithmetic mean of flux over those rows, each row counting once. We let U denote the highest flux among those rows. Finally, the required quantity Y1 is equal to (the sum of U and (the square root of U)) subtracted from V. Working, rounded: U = 13.4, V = 12.3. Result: -4.7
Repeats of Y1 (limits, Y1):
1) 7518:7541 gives -4.2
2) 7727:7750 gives -4.2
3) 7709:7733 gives -4.0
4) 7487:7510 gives -4.4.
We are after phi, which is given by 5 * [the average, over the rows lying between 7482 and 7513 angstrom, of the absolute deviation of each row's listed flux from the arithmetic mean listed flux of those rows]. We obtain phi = 0.9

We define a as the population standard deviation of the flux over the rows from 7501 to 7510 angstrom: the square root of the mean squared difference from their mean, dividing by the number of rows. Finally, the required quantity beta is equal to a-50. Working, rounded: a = 0.10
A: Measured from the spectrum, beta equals -49.9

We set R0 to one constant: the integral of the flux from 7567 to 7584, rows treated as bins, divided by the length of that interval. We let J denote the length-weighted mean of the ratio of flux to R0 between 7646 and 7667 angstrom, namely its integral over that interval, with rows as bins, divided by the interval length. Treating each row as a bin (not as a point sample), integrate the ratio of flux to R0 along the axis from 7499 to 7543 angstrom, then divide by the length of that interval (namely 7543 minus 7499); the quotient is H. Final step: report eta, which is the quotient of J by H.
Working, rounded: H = 0.985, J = 0.892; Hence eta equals 0.90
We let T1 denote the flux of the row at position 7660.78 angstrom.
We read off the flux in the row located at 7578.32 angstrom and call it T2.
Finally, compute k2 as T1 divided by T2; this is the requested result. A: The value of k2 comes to 0.91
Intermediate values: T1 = 11.6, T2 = 12.7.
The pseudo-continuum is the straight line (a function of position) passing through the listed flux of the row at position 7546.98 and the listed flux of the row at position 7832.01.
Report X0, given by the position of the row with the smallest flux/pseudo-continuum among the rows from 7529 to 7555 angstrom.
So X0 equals 7550.45 angstrom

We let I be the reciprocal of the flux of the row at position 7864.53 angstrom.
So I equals 0.0826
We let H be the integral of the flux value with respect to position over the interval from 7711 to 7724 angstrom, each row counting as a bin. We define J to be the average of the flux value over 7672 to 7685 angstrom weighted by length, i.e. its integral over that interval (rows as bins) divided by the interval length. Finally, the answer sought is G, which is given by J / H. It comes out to 0.08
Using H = 150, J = 11.9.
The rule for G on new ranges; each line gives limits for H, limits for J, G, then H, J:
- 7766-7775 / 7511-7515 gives 0.12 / 109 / 12.8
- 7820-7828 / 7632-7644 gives 0.12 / 100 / 12.3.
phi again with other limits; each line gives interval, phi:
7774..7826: 1.3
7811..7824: 1.7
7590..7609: 1.2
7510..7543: 1.3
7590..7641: 1.0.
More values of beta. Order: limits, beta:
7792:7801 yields -49.8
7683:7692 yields -49.6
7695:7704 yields -49.3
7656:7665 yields -49.9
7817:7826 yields -49.8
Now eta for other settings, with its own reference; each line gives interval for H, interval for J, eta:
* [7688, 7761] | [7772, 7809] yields 1.01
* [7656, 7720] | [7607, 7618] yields 1.06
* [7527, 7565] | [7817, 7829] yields 0.96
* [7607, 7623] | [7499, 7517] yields 1.03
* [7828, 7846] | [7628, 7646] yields 1.02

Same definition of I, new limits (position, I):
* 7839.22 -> 0.0840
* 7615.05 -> 0.0847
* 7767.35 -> 0.0813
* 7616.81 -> 0.0806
